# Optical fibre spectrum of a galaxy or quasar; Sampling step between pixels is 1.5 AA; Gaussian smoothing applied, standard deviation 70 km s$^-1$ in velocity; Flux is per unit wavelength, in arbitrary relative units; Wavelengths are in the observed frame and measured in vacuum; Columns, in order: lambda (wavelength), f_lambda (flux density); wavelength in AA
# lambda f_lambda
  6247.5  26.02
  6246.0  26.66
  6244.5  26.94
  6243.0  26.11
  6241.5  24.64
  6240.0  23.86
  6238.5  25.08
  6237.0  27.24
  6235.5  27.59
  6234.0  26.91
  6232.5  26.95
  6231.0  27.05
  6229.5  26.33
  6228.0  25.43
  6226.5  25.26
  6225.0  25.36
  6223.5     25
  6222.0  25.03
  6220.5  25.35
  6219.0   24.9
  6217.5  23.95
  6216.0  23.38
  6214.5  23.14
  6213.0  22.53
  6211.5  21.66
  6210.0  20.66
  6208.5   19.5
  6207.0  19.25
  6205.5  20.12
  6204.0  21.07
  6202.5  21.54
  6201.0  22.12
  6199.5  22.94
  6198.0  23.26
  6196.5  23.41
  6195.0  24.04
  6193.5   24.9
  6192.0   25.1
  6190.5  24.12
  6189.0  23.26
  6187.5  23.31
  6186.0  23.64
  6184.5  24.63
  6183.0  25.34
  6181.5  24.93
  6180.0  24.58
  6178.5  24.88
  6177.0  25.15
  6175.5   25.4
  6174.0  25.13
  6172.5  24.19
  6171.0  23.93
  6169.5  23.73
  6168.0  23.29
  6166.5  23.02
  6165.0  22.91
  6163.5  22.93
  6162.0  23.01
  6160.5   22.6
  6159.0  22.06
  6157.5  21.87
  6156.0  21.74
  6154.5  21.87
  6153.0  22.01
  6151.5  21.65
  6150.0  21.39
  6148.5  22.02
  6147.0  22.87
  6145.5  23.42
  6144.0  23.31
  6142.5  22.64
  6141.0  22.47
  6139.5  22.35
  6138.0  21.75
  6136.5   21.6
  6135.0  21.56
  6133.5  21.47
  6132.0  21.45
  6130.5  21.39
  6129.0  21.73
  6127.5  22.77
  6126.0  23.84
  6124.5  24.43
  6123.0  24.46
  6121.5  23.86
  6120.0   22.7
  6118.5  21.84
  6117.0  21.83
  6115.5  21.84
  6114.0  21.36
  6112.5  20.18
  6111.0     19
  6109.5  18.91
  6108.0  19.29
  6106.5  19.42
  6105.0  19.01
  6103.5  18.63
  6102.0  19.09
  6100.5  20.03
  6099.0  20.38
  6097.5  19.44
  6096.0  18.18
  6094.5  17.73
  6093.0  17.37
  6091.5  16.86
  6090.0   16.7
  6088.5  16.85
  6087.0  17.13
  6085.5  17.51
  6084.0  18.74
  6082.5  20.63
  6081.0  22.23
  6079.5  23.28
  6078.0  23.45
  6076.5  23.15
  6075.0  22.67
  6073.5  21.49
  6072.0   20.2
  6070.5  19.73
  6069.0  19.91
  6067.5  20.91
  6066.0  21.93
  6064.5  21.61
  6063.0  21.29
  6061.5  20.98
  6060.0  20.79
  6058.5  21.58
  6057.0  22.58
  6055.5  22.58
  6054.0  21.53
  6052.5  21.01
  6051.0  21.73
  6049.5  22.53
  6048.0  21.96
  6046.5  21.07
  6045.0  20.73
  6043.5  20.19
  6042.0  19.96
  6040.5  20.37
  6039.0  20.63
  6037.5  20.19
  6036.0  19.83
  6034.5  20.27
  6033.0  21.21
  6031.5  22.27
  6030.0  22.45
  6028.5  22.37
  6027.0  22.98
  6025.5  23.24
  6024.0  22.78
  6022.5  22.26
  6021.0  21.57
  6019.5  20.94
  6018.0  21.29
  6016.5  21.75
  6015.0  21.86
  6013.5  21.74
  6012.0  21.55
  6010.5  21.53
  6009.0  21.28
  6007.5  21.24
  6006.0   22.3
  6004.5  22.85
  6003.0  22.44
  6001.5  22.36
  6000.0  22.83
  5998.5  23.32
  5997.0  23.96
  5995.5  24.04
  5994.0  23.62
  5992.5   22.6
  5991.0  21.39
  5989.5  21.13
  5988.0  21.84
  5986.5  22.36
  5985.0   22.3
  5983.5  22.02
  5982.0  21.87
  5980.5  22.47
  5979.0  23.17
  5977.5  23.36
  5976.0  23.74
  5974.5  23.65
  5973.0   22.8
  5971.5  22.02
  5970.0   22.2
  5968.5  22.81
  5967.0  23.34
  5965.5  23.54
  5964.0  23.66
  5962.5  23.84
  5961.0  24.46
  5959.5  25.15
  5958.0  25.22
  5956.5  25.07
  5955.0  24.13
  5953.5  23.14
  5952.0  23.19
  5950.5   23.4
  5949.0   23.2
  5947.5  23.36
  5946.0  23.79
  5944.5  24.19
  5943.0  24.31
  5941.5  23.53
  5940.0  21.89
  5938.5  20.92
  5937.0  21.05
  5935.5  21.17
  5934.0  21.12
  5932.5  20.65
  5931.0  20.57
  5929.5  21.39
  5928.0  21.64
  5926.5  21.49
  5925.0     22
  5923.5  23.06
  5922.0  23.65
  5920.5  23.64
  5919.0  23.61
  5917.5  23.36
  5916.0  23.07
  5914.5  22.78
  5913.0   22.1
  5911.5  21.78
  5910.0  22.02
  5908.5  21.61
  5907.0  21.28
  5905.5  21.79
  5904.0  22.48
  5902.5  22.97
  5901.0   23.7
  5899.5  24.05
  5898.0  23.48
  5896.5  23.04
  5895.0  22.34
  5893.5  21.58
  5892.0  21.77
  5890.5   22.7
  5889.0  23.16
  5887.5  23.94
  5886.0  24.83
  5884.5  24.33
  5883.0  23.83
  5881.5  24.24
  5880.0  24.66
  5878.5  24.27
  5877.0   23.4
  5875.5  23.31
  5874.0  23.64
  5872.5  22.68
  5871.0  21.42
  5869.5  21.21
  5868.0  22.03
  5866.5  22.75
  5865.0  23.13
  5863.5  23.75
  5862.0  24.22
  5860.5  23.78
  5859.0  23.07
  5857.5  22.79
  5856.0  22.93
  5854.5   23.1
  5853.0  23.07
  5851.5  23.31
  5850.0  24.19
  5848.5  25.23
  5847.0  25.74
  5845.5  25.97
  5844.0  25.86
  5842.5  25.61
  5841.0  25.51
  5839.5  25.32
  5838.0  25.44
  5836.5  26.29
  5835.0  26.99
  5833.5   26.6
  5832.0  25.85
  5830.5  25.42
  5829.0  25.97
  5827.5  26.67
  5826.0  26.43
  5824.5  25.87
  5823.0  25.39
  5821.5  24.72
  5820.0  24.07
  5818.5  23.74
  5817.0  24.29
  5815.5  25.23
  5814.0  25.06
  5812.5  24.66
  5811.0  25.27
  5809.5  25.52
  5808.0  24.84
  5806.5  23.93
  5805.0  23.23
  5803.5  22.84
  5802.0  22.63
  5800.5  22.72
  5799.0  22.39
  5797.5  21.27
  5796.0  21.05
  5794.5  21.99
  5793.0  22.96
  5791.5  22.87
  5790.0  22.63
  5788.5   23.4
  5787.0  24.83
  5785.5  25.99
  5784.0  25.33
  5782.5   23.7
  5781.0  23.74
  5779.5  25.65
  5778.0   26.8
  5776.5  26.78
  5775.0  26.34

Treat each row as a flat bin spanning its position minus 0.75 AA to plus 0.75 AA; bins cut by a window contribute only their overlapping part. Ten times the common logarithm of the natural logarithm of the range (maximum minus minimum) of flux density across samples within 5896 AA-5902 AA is -20.0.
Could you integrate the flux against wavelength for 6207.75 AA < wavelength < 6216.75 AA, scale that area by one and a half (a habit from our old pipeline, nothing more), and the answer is 294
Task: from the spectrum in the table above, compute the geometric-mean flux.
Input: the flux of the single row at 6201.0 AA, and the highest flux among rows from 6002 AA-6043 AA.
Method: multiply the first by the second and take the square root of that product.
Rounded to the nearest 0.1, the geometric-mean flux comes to 22.7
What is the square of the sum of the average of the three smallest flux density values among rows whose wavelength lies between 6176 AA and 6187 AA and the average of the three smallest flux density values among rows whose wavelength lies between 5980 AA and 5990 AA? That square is 2107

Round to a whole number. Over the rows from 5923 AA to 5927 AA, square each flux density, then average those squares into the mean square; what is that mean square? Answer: 493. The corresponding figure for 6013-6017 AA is 475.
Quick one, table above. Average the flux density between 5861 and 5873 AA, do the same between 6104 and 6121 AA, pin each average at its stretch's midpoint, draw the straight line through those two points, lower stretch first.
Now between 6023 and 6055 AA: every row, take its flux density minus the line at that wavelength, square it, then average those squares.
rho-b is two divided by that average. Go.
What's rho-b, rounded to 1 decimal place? 1.8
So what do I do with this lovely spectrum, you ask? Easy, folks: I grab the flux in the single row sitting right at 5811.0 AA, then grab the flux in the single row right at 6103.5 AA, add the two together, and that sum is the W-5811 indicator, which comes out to 43.9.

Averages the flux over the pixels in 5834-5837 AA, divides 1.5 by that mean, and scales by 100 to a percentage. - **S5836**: 5.6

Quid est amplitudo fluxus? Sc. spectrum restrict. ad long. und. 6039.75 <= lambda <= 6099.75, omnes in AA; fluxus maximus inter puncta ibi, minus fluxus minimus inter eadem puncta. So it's 7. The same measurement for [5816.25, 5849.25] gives 3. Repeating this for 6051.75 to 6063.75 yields 2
